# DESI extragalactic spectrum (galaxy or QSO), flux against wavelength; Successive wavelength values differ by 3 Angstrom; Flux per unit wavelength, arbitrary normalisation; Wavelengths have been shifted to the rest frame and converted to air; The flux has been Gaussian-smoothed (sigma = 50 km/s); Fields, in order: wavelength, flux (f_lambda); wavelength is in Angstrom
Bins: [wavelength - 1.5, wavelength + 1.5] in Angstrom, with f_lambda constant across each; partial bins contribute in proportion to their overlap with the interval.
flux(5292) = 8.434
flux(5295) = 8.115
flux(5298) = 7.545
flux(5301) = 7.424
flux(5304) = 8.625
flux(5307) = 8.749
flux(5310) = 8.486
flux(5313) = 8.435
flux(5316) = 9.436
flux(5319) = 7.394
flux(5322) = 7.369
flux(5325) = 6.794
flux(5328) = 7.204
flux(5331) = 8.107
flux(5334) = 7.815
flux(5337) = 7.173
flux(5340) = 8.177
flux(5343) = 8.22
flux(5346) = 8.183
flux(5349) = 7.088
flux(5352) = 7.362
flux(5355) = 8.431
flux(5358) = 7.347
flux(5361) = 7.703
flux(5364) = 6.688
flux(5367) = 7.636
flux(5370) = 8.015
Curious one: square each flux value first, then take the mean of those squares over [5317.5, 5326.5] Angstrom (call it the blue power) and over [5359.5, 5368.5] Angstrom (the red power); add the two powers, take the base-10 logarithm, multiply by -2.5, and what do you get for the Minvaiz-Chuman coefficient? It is -5.06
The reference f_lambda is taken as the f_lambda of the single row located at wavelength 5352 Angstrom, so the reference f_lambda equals 7.362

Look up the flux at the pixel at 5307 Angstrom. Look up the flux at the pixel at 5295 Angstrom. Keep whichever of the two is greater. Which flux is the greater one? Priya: 8.75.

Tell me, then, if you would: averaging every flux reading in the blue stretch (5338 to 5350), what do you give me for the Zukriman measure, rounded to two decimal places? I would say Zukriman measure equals 7.92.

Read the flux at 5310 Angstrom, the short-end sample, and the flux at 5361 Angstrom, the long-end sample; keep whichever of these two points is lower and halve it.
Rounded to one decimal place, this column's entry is 3.9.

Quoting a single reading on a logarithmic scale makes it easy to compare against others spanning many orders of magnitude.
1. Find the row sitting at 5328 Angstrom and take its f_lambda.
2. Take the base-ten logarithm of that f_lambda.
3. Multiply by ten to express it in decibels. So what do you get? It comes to 8.58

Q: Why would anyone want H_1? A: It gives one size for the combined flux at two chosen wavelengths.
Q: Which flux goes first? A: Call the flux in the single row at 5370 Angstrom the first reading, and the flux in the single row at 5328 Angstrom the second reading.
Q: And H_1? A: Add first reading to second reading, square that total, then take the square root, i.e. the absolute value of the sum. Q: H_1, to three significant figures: 15.2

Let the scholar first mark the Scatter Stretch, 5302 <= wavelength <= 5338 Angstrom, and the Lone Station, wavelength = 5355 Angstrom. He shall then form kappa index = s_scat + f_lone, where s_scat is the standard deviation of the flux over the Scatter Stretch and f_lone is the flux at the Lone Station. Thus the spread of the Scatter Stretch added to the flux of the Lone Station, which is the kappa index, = 9.2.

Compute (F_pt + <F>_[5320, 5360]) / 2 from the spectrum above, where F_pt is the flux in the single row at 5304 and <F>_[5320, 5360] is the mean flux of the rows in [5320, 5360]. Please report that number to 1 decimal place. 8.1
